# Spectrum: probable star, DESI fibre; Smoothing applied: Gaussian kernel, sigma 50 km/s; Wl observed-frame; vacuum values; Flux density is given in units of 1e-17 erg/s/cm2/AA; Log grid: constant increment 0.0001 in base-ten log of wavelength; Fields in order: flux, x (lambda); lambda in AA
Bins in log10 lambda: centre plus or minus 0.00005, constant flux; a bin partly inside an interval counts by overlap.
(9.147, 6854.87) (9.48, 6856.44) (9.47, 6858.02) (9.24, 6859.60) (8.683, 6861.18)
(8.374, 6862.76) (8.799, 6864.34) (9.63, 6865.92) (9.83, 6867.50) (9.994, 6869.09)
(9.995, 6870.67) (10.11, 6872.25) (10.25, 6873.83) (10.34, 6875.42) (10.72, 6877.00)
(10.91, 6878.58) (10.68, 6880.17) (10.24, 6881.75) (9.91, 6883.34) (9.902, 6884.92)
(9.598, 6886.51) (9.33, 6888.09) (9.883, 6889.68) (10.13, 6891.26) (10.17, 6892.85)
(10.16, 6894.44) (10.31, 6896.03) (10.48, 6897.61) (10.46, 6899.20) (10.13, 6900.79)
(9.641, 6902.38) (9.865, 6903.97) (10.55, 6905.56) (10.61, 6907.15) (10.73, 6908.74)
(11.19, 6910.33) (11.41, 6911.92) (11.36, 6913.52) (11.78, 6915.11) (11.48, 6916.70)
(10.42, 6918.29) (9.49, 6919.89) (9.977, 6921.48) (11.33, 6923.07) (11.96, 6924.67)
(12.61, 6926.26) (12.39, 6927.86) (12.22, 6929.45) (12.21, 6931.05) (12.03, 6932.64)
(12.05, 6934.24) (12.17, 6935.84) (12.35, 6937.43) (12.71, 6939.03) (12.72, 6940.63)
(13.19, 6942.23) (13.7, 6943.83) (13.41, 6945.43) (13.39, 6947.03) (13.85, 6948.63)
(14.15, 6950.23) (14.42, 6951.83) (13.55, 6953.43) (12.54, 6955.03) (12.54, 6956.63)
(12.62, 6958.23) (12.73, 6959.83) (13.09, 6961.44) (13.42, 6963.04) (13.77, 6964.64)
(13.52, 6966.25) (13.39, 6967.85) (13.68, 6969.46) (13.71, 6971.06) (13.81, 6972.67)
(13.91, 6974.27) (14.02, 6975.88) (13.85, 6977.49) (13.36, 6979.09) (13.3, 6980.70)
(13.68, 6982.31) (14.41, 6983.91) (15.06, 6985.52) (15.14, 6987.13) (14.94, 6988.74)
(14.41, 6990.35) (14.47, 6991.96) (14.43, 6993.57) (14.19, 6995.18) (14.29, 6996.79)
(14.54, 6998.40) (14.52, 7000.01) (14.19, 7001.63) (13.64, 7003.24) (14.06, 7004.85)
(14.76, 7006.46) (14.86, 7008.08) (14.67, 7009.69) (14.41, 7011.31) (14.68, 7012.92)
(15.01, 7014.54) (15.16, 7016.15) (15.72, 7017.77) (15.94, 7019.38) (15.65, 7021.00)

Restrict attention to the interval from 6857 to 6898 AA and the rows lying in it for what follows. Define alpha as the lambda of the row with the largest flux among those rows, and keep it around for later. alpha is 6878.58 AA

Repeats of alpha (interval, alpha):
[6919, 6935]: 6926.26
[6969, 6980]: 6975.88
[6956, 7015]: 6987.13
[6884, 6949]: 6948.63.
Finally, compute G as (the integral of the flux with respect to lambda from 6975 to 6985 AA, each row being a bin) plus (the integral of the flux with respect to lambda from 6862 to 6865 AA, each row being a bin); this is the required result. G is 164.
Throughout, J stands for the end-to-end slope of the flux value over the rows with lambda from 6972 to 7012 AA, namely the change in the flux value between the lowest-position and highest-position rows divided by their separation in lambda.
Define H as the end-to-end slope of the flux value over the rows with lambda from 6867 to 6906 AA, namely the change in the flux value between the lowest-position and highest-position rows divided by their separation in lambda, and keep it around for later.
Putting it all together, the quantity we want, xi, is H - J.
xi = 0.003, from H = 0.019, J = 0.016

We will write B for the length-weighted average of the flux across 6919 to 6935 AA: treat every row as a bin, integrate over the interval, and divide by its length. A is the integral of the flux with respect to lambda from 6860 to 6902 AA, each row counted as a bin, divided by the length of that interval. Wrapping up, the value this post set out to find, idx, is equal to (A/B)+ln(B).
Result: 3.31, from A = 10.0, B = 11.62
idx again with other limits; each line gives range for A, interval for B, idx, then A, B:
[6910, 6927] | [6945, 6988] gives 3.43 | 11.2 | 13.65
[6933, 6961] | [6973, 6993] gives 3.57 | 13.0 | 14.21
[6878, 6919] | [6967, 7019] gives 3.39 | 10.4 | 14.34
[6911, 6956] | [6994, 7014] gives 3.52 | 12.3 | 14.41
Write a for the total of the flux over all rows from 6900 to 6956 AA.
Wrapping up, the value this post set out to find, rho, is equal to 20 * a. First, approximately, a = 418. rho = 8352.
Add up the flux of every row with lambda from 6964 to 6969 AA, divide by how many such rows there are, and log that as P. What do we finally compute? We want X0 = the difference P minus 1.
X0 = 12.6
